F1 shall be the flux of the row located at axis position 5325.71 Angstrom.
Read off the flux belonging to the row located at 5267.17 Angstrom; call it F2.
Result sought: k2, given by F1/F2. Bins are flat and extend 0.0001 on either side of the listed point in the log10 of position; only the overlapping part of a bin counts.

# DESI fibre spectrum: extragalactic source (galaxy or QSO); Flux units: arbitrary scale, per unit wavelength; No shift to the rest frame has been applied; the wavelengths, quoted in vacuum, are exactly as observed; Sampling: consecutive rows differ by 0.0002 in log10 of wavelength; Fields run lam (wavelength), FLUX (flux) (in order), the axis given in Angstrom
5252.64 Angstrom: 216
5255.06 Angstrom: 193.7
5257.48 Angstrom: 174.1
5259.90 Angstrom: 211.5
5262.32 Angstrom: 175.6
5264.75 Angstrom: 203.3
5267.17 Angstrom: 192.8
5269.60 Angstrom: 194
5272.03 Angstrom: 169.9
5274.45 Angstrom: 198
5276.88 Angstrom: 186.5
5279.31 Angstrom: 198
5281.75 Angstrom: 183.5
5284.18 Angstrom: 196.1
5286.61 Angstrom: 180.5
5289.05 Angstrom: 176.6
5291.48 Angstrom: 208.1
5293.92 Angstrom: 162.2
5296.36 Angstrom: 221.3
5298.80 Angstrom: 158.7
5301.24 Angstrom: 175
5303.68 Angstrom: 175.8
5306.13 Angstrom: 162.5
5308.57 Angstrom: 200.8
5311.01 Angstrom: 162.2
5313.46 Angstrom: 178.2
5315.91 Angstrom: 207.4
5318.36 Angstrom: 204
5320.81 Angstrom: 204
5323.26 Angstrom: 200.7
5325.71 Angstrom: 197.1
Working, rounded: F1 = 197.1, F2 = 192.8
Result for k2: 1.02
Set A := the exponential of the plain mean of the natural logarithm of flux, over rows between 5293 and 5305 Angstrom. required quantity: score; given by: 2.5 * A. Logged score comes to 443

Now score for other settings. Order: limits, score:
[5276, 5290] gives 467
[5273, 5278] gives 480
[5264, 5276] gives 478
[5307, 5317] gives 466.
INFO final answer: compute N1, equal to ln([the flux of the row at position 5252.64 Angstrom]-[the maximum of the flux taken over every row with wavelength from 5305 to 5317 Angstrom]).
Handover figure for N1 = 2.15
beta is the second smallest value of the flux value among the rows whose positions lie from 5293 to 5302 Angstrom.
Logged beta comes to 162.2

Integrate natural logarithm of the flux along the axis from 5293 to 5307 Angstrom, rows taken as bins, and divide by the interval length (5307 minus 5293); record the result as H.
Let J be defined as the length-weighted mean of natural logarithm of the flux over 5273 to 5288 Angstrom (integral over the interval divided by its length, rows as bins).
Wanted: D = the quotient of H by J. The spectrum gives 0.98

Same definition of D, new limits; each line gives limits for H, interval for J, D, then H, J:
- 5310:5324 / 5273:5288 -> 1.00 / 5.26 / 5.247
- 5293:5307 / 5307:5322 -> 0.98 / 5.16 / 5.254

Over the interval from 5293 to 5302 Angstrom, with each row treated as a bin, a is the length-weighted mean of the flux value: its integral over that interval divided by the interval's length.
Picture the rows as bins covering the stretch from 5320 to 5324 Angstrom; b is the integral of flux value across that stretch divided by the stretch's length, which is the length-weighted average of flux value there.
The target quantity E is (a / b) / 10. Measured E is 0.089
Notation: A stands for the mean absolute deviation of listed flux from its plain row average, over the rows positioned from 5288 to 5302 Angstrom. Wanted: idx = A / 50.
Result 0.41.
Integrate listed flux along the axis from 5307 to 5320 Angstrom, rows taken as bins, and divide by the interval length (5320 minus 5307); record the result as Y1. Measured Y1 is 190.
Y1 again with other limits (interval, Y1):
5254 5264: 189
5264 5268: 198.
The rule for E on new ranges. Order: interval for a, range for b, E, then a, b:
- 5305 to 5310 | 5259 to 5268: 0.093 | 182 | 195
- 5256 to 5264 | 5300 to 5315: 0.107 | 188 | 176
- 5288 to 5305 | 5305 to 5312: 0.104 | 182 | 176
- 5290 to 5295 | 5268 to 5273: 0.101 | 185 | 183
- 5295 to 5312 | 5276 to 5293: 0.095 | 180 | 189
